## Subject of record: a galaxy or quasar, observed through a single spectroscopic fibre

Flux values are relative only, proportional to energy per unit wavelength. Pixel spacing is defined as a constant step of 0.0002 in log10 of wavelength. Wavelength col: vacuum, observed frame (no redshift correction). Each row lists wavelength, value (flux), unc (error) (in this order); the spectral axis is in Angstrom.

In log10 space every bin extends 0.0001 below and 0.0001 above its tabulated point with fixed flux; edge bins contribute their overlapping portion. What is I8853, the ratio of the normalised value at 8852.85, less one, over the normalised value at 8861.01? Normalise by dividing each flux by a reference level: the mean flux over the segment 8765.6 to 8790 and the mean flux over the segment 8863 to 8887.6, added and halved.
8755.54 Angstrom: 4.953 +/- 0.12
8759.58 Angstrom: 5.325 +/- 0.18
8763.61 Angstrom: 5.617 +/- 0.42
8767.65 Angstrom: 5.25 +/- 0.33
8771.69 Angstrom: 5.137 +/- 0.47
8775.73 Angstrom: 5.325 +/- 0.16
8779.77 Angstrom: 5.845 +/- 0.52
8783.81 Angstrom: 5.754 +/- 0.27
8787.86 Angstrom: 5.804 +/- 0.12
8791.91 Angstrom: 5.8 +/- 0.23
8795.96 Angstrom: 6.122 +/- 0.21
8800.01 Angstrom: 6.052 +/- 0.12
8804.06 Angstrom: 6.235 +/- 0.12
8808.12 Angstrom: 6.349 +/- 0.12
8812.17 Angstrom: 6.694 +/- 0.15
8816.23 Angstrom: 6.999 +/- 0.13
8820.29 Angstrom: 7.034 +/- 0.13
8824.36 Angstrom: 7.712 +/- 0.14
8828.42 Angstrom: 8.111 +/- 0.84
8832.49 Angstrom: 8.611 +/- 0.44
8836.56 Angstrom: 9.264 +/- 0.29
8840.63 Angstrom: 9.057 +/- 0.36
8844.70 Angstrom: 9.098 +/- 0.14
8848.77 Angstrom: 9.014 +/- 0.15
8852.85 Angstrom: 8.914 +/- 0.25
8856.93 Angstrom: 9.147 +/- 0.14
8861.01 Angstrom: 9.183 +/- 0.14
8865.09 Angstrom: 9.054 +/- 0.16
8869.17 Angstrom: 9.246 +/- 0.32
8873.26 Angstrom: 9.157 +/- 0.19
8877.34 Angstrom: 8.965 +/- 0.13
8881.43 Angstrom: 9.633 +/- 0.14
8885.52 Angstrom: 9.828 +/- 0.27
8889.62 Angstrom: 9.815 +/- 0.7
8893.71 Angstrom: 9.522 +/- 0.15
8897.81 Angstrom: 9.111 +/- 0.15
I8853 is 0.16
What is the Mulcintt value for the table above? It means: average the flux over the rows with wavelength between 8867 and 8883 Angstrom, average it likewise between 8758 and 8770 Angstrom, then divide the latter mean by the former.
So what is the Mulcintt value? 0.58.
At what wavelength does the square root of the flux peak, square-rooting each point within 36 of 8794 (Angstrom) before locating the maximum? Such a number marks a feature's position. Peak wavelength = 8828.42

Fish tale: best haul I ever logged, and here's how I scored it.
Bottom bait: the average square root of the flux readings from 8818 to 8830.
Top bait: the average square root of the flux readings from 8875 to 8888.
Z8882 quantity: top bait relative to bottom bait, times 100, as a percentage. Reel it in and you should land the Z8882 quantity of 112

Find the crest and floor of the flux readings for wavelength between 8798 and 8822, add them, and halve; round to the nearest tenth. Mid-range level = 6.5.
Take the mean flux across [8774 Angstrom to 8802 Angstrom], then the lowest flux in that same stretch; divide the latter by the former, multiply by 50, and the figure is 46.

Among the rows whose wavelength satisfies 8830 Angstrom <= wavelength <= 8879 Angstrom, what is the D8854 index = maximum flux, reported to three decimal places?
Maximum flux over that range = 9.264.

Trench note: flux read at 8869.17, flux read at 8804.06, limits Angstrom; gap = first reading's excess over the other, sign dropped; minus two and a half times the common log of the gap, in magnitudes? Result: -1.2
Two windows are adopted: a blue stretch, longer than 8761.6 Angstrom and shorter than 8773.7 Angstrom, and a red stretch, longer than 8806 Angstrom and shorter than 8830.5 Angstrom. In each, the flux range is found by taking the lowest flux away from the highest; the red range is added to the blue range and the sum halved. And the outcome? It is 1.1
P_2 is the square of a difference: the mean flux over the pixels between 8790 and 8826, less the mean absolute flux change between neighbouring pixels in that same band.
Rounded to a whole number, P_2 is 40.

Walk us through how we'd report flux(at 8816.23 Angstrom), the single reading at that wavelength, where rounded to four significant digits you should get 6.999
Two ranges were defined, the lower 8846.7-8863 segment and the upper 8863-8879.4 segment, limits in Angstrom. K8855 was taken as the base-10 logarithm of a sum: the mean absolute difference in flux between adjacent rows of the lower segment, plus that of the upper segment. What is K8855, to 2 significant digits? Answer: -0.55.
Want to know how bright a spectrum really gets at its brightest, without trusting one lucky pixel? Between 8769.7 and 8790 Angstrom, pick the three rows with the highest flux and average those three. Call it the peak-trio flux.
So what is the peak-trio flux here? 5.8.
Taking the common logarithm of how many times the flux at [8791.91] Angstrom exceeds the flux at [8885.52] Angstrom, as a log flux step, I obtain -0.229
